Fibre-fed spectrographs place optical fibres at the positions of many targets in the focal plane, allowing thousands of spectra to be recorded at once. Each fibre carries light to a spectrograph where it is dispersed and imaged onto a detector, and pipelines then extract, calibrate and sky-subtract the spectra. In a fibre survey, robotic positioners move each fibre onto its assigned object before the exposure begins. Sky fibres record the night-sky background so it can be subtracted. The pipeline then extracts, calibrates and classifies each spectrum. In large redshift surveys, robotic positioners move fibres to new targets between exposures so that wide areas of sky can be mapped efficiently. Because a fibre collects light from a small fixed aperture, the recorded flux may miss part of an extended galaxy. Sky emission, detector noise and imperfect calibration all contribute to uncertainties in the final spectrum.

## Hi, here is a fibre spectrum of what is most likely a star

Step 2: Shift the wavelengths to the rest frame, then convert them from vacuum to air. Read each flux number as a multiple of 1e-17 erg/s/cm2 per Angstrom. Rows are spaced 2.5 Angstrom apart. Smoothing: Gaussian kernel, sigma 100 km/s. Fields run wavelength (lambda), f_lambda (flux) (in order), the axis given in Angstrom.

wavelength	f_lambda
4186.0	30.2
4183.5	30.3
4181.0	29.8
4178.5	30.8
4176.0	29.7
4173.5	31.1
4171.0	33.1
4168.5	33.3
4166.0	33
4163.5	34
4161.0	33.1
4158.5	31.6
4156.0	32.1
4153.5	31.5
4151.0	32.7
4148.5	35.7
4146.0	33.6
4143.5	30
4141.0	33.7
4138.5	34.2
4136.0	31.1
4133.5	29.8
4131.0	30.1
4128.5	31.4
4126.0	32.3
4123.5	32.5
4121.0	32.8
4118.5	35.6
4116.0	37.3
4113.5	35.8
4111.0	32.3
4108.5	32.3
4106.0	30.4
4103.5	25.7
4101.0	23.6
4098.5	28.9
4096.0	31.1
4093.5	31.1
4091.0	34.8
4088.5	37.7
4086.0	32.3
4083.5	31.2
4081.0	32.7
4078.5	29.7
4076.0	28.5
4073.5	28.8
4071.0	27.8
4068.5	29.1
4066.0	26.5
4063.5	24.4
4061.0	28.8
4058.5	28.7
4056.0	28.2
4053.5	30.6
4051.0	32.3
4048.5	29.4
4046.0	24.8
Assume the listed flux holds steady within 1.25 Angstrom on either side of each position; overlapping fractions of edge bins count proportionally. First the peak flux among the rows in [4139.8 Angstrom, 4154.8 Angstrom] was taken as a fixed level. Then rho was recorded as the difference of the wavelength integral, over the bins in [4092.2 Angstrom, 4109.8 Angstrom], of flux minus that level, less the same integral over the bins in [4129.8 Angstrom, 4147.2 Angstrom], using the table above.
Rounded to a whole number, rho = -49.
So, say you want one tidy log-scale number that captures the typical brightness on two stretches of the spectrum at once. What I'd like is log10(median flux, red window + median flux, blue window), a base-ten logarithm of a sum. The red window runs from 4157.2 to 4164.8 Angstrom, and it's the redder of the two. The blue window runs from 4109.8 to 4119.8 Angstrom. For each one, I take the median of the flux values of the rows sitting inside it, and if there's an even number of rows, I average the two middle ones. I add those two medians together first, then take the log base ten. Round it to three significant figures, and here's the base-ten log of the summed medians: 1.84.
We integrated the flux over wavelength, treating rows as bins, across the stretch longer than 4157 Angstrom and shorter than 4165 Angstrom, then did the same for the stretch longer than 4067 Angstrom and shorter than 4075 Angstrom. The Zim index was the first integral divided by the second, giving 1.15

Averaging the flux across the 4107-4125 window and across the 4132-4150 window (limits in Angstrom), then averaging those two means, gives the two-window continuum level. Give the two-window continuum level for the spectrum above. 33.3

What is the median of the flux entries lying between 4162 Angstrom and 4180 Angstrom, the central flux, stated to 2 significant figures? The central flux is 33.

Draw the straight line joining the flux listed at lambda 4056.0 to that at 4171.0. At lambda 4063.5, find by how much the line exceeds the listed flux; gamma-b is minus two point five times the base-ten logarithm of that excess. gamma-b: -1.5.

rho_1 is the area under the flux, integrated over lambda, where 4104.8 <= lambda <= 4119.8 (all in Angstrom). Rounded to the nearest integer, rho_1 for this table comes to 509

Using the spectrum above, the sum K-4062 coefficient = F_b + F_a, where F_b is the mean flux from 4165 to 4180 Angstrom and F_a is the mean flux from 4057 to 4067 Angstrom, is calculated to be 58.9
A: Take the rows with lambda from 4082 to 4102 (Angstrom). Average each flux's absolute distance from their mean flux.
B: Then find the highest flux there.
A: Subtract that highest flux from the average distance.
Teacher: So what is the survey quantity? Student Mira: -35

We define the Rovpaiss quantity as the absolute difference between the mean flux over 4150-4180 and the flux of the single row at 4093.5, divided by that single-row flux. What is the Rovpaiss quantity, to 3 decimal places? 0.034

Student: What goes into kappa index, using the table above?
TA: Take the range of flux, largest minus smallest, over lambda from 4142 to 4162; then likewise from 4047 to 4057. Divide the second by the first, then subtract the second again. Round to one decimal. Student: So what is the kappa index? -3.4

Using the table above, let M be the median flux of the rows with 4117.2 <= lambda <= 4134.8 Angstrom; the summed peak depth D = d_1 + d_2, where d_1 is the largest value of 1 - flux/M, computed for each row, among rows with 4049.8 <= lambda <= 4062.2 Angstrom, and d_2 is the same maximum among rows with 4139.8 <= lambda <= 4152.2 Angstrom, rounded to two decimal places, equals 0.20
